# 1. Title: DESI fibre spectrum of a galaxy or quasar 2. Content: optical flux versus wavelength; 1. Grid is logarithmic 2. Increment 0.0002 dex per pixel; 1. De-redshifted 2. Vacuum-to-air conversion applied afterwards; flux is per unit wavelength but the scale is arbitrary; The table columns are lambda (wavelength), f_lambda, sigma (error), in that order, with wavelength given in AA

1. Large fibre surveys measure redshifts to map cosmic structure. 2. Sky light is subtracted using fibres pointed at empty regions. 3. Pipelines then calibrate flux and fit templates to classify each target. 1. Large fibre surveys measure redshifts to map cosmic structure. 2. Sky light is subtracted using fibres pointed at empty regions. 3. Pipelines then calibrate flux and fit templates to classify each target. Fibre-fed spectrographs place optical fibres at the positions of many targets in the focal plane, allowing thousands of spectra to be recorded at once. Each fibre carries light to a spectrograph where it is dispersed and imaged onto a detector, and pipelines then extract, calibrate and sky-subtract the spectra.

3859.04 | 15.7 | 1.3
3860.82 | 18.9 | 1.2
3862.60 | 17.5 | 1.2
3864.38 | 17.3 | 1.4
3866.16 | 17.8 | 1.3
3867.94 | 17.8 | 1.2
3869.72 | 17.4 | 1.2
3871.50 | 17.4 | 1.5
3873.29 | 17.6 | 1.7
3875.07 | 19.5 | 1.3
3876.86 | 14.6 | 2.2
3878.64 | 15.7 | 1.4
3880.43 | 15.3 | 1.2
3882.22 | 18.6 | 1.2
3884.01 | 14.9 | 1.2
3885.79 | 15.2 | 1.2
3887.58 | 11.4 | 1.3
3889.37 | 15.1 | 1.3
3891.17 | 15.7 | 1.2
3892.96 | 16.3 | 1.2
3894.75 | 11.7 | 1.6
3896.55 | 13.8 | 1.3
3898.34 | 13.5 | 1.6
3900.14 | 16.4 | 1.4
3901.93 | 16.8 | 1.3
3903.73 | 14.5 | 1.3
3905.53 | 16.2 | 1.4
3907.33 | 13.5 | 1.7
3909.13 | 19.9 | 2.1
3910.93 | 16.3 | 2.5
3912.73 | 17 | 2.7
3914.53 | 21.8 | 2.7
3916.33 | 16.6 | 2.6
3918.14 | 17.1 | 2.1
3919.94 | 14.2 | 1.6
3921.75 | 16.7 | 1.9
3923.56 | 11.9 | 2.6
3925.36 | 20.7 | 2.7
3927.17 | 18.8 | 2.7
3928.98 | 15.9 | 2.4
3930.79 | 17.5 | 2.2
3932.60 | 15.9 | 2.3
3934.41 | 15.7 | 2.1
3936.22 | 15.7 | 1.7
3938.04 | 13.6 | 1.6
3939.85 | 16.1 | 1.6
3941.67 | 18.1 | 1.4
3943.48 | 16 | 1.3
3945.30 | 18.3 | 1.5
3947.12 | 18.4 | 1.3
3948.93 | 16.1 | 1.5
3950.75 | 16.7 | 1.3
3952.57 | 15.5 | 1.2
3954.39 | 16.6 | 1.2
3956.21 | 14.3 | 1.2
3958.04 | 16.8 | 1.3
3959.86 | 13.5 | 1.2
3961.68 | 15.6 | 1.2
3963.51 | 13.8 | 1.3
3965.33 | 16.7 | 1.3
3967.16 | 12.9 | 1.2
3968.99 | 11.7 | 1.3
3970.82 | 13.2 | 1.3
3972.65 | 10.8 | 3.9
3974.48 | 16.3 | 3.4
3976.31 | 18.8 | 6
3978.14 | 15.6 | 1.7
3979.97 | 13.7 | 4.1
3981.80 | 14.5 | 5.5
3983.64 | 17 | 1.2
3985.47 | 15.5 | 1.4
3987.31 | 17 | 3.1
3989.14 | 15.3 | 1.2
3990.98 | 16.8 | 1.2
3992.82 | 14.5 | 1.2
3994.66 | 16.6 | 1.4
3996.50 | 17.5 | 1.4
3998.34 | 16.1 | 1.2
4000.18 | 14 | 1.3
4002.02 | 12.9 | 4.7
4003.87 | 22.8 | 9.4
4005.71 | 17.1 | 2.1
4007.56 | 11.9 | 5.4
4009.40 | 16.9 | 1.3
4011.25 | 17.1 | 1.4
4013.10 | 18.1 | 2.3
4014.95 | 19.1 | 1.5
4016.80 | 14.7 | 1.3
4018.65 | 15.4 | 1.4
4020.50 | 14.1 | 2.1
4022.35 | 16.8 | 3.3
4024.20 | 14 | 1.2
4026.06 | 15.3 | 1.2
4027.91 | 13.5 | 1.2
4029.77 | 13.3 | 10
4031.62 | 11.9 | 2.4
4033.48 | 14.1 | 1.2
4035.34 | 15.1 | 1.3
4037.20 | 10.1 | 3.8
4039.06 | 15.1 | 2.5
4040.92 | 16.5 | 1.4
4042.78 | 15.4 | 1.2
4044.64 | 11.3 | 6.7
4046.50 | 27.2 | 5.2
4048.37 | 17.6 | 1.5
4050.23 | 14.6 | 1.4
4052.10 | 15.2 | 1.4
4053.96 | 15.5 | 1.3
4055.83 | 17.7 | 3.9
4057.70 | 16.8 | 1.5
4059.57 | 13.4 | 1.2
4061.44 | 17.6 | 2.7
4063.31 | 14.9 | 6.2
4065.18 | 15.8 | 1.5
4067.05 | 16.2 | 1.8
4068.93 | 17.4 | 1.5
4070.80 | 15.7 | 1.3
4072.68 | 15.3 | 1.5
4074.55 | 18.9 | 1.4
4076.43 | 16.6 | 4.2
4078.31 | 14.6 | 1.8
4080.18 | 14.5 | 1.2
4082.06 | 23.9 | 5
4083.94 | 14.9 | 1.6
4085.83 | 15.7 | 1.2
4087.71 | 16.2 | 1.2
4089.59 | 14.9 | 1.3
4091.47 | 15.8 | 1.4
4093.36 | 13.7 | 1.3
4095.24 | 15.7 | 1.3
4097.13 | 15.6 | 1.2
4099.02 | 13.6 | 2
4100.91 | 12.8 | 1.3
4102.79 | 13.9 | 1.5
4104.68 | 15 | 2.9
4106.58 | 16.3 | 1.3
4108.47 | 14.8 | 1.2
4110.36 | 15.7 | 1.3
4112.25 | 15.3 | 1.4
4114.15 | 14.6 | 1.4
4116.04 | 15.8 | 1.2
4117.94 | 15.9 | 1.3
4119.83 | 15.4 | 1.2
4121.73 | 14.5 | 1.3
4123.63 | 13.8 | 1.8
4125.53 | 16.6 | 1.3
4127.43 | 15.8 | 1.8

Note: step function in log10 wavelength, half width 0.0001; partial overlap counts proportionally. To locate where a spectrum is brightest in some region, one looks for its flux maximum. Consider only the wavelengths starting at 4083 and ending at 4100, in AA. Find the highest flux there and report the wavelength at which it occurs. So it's 4087.71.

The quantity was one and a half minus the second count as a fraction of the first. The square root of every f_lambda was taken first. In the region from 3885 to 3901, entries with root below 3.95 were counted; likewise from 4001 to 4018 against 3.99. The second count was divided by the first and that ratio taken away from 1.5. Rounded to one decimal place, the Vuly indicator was 1.0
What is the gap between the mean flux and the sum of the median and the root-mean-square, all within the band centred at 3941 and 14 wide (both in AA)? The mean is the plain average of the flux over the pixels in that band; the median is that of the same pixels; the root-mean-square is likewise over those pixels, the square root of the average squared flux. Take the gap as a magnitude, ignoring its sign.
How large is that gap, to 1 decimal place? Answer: 16.1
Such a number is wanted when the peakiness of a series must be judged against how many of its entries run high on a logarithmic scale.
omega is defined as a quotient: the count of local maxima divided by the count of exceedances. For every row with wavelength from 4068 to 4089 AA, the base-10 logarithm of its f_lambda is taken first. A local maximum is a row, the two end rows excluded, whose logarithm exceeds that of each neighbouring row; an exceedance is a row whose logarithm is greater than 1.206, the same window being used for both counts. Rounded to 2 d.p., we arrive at 0.40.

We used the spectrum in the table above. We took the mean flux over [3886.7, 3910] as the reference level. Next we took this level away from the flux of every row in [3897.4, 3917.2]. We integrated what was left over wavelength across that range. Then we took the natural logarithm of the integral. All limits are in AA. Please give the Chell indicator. 3.5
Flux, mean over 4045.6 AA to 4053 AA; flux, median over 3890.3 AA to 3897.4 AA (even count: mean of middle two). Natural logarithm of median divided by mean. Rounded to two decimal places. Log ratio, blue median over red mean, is -0.23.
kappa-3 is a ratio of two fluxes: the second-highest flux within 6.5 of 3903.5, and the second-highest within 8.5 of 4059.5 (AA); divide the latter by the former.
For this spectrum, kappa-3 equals 1.05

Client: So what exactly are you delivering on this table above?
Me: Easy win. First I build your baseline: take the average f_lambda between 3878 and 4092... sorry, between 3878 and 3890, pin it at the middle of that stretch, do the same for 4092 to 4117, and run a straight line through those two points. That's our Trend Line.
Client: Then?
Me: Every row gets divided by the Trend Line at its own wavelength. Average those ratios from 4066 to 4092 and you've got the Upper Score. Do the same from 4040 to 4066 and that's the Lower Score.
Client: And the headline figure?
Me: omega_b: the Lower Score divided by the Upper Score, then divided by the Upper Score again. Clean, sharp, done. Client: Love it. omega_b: 0.90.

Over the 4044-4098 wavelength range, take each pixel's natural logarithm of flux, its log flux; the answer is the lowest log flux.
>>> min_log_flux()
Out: 2.42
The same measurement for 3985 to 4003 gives 2.56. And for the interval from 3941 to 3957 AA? 2.66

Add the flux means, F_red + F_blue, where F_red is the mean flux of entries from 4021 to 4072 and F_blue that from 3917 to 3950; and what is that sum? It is 31.96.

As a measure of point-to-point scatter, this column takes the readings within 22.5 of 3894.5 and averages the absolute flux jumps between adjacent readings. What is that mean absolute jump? 2.6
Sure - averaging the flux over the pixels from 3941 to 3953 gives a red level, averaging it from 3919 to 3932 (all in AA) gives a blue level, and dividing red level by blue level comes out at 1.03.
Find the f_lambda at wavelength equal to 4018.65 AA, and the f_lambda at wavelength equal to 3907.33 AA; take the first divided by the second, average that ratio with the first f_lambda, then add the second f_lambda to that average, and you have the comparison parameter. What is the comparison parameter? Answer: 21.8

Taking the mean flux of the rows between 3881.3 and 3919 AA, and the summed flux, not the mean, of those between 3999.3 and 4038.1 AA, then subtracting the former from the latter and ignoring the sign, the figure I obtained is 302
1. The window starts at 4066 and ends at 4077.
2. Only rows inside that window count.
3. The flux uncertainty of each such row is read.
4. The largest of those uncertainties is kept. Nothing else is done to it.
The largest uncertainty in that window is 4.2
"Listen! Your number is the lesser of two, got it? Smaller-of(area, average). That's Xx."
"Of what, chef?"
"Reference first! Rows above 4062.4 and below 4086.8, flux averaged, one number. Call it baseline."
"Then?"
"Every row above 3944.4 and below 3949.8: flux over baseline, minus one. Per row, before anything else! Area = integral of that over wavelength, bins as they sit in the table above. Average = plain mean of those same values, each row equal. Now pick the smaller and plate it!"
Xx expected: 0.07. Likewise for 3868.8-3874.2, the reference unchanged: 0.06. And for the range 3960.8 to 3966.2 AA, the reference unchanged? -0.37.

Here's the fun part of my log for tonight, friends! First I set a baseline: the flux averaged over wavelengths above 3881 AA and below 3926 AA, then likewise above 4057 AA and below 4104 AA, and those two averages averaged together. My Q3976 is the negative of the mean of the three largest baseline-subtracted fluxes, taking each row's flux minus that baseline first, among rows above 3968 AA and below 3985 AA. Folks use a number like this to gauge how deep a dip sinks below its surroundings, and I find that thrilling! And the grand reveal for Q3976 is -1.6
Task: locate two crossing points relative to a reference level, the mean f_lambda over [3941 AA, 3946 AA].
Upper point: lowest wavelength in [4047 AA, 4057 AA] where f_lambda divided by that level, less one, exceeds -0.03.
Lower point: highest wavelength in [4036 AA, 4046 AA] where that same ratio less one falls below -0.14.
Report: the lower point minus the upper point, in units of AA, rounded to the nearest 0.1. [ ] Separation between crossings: -3.7 AA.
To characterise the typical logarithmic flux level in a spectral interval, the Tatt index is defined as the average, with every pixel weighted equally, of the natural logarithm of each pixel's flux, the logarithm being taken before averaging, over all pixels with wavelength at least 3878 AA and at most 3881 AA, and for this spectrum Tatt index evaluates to 2.74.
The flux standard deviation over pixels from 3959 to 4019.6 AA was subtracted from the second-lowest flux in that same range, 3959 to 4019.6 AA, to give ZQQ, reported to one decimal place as 9.3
